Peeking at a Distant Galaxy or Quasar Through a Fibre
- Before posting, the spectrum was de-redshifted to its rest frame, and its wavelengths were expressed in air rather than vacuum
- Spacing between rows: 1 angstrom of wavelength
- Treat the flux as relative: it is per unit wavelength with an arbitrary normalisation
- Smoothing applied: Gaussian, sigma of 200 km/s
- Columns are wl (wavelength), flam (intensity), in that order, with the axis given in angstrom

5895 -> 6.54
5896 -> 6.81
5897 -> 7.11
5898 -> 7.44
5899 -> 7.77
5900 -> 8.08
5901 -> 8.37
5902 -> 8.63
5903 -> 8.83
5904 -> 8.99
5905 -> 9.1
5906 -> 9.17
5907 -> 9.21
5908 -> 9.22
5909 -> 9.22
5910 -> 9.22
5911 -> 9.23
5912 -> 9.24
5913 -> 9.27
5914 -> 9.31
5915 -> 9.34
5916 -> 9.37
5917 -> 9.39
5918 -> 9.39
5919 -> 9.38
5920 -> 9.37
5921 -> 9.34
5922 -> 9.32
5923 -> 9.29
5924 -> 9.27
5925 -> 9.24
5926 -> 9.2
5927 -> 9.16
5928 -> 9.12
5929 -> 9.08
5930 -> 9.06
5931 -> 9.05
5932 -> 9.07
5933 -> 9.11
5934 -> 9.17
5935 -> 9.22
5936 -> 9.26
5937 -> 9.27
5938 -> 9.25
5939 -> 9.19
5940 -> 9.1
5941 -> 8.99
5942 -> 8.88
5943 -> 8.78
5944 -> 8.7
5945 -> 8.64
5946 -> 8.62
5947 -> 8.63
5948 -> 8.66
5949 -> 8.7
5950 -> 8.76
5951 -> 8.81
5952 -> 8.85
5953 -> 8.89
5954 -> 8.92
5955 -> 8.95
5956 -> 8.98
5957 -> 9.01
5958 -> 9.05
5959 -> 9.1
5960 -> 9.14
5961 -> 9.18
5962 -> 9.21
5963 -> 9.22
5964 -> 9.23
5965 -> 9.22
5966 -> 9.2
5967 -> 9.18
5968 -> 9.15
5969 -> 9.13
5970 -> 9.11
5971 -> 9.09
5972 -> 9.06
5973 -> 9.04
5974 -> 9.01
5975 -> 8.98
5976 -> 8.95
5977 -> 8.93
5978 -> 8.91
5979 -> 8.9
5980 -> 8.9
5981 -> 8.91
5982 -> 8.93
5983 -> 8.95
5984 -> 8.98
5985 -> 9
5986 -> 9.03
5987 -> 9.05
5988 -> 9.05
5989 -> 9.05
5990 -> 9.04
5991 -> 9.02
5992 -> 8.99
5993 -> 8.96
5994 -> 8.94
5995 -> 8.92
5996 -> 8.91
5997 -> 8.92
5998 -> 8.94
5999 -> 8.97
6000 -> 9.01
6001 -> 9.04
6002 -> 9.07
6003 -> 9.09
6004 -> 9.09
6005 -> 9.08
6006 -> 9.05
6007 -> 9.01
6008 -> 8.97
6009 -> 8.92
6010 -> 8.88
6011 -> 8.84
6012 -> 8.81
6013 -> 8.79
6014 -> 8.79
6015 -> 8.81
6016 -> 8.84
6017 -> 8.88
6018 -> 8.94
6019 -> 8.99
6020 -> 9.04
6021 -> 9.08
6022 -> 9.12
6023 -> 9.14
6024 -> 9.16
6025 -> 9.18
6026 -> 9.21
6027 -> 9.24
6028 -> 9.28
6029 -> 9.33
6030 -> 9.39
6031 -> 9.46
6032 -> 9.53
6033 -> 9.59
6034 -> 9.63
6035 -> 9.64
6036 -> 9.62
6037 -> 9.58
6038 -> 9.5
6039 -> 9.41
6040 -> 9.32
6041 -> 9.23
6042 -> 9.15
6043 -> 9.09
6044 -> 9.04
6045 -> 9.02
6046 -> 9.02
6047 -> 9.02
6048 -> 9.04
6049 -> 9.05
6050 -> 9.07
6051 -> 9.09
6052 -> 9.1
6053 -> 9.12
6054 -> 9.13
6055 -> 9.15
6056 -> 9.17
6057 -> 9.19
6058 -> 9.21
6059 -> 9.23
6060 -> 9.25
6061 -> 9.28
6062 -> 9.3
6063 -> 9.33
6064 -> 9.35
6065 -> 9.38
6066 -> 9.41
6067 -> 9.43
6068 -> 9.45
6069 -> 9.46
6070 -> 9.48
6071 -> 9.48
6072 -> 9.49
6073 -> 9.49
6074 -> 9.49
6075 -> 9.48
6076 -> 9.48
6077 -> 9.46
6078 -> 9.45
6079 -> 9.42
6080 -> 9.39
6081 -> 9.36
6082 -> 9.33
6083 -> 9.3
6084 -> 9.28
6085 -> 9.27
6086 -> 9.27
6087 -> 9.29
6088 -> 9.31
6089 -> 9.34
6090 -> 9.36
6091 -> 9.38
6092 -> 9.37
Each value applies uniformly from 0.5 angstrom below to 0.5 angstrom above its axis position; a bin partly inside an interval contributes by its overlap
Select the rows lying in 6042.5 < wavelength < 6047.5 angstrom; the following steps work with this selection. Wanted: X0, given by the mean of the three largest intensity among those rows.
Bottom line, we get 9.05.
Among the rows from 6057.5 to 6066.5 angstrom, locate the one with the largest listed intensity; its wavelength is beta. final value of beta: 6066 angstrom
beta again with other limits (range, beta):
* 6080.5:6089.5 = 6081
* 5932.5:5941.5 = 5937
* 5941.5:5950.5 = 5942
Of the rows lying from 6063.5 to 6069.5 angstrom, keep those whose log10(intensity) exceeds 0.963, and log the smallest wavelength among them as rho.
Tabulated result 6064 angstrom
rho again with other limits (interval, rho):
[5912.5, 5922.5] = 5913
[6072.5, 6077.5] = 6073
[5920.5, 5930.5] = 5921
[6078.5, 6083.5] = 6079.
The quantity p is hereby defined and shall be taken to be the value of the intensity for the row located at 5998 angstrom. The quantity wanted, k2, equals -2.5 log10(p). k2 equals -2.38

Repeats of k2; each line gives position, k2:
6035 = -2.46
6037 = -2.45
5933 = -2.40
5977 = -2.38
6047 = -2.39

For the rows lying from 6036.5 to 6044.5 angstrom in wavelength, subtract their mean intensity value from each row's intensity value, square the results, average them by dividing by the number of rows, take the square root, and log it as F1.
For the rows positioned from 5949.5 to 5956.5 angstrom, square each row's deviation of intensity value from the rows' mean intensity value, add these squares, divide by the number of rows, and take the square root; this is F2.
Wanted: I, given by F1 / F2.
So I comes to 2.5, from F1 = 0.183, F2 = 0.073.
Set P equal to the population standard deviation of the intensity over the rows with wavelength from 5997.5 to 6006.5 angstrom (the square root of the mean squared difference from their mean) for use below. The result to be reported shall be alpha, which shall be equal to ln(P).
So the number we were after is -2.98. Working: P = 0.05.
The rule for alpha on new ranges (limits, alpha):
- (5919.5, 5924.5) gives -3.34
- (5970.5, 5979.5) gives -2.74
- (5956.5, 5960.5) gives -3.01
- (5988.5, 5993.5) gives -3.41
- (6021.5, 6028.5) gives -2.94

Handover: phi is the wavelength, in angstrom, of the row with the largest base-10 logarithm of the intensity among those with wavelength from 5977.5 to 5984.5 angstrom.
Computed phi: 5984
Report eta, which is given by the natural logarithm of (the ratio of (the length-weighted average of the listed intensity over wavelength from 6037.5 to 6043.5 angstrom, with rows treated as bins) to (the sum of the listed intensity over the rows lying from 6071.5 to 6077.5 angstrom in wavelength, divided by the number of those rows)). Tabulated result -0.021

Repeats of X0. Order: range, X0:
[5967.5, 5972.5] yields 9.13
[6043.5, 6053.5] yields 9.10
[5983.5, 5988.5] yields 9.04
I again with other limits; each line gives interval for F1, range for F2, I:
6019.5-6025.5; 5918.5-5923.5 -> 1.4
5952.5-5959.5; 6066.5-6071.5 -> 3.6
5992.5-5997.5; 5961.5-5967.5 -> 1.1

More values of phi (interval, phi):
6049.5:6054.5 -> 6054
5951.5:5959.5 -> 5959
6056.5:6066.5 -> 6066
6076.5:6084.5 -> 6077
